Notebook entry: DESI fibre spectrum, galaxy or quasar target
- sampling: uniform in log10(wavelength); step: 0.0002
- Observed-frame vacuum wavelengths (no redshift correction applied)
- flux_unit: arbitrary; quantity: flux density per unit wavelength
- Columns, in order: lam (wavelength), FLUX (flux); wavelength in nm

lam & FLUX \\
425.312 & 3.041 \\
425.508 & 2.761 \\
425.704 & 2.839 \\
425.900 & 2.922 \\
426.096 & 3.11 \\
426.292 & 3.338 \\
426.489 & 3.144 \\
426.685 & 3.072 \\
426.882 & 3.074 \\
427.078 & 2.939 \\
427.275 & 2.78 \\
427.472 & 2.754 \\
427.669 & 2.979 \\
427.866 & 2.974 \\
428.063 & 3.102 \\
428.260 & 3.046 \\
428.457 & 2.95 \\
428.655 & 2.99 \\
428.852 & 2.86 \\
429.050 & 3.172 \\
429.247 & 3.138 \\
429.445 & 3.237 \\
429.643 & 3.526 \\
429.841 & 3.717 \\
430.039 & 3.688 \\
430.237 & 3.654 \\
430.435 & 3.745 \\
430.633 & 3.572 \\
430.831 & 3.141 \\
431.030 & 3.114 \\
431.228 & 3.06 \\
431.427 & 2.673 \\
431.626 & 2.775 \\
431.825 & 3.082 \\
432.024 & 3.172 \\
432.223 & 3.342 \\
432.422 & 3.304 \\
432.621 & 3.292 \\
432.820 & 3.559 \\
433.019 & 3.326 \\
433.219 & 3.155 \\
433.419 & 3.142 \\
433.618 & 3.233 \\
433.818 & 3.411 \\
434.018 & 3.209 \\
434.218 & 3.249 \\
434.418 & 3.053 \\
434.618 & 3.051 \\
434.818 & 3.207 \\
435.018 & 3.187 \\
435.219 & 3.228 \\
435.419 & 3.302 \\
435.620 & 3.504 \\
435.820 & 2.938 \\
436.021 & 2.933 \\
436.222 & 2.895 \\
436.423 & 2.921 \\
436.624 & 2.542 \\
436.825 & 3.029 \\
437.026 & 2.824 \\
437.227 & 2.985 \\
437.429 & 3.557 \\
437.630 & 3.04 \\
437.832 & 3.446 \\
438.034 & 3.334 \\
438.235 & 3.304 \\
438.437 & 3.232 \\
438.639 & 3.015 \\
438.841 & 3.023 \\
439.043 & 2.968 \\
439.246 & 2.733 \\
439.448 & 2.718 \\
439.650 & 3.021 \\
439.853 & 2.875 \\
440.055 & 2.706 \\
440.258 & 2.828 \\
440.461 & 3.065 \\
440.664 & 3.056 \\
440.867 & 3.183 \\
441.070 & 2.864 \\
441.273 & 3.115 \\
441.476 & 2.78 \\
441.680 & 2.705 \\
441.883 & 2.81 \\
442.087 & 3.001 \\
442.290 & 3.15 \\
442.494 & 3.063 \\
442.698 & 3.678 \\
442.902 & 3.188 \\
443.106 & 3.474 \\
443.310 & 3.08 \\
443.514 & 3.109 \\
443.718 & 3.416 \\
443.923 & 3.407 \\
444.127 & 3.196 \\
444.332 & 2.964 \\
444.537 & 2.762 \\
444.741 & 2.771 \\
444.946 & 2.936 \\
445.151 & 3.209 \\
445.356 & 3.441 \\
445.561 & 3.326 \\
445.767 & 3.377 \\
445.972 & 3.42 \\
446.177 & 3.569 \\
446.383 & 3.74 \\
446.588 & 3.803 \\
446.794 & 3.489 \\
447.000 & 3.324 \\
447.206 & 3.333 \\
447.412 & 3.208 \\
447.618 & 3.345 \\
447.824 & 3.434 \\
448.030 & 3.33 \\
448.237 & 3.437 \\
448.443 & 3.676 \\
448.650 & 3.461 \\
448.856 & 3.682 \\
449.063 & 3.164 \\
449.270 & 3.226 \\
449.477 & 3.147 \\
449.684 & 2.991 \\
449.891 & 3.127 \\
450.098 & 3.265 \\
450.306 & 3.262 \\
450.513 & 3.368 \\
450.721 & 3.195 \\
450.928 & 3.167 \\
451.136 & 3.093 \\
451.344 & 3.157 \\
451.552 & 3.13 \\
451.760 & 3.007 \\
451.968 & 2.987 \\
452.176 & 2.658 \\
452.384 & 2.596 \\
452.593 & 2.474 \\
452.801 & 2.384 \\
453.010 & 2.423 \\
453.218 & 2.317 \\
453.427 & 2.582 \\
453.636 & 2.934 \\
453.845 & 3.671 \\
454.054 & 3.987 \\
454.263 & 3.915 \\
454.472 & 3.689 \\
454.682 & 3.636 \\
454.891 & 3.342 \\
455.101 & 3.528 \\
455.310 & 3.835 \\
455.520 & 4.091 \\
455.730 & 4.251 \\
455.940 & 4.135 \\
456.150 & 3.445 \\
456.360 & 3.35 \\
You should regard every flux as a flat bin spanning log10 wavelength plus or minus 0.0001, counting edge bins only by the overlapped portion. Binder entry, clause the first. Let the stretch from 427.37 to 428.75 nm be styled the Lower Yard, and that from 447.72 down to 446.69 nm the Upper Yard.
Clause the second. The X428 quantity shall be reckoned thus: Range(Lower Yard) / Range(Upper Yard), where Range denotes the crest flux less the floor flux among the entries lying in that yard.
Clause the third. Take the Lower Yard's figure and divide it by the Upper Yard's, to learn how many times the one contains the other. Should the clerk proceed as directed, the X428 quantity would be 1.2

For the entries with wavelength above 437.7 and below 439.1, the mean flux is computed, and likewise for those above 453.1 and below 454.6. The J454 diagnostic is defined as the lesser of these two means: 3.19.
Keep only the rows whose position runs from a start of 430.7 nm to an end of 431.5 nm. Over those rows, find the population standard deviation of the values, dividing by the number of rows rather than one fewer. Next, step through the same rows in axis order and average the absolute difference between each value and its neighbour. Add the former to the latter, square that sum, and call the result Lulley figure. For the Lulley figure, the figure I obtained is 0.12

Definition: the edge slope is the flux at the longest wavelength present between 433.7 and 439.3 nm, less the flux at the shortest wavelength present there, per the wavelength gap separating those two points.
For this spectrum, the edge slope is -0.12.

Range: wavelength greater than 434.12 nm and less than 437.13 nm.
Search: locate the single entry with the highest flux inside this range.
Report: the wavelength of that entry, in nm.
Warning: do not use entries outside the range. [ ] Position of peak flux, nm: 435.620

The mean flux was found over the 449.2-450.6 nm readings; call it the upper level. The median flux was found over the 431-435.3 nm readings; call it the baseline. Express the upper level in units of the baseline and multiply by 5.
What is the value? 5.00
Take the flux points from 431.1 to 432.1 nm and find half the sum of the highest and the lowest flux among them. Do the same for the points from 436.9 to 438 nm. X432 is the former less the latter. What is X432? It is -0.27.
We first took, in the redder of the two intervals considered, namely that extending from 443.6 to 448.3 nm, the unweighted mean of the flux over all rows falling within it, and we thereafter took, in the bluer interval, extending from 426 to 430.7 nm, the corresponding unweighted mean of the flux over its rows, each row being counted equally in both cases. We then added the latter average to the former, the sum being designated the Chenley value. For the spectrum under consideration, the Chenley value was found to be 6.50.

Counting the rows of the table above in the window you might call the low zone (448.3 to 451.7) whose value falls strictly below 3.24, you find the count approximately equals 10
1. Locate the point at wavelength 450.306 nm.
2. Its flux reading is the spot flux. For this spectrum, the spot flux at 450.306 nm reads 3.262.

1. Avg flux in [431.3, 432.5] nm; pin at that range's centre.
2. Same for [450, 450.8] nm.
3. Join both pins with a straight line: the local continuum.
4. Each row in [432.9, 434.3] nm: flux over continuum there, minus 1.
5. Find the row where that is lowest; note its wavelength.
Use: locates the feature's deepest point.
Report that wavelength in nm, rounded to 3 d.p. 433.419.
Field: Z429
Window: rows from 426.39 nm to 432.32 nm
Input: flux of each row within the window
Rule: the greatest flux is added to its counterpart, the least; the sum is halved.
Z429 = 3.21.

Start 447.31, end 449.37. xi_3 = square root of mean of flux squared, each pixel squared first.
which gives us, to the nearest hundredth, 3.40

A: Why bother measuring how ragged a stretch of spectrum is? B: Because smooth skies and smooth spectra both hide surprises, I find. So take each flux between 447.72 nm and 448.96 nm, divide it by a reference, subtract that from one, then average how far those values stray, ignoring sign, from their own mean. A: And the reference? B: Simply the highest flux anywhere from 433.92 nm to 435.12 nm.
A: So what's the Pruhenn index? 0.04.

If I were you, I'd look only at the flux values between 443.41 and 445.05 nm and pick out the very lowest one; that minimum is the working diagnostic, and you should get 2.762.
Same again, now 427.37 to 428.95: 2.754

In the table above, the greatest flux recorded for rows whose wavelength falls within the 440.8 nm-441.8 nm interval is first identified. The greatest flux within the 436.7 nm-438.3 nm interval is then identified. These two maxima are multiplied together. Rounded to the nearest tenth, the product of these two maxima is 11.3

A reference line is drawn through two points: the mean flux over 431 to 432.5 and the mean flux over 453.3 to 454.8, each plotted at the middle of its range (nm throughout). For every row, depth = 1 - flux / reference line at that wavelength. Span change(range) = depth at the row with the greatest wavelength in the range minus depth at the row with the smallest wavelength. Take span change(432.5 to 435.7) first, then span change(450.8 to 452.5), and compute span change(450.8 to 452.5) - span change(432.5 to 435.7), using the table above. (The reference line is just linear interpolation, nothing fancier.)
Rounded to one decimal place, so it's 0.2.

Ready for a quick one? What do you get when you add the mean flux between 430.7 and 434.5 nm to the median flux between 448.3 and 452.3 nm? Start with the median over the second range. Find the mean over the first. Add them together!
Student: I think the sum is 6.34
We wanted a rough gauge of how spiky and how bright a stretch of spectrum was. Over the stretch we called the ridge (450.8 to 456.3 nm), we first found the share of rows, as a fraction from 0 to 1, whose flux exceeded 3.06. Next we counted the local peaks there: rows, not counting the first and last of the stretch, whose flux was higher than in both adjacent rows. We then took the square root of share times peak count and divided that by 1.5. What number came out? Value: 1.0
